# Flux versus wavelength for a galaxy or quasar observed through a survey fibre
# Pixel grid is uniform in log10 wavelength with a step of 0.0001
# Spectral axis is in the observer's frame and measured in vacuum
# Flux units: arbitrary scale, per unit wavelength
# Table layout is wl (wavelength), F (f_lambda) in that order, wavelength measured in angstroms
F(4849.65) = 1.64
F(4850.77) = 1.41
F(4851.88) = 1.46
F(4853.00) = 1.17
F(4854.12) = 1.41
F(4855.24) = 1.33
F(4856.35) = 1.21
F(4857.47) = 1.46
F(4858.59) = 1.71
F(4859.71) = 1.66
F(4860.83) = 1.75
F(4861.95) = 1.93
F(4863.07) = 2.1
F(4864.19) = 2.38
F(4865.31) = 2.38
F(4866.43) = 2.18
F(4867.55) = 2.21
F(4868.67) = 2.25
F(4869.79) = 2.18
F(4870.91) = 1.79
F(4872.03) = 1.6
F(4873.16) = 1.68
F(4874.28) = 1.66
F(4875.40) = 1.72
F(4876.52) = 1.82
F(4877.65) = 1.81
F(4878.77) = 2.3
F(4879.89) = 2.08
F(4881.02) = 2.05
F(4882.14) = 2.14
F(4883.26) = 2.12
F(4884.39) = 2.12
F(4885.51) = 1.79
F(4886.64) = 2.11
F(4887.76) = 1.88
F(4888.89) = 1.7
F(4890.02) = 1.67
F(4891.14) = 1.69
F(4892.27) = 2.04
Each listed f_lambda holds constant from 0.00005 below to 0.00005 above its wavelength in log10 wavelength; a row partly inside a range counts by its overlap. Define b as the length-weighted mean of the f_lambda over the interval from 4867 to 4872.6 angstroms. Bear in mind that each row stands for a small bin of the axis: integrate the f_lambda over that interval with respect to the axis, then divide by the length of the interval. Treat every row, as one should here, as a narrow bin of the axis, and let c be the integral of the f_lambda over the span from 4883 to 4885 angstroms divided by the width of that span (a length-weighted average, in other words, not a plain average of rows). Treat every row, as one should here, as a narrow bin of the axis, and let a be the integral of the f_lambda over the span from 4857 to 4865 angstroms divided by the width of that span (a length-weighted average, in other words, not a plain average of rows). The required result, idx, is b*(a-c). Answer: -0.5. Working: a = 1.88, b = 2.00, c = 2.1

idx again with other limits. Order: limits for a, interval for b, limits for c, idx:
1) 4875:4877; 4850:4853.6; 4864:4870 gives -0.7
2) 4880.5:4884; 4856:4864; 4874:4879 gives 0.5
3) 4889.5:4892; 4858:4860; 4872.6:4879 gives -0.1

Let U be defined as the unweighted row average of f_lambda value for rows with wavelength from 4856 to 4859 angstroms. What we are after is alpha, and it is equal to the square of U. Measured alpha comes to 2.1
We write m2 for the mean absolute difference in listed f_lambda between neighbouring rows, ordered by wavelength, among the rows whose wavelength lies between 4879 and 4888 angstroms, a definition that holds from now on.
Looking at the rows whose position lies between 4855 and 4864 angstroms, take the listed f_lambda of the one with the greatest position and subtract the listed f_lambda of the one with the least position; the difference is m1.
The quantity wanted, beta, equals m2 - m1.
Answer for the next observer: -0.6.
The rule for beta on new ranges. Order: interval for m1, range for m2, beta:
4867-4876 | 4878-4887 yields 0.6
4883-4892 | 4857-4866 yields 0.6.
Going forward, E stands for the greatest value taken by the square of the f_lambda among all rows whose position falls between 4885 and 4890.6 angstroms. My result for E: 4.5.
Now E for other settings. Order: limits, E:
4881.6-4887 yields 4.6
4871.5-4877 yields 3.3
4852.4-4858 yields 2.1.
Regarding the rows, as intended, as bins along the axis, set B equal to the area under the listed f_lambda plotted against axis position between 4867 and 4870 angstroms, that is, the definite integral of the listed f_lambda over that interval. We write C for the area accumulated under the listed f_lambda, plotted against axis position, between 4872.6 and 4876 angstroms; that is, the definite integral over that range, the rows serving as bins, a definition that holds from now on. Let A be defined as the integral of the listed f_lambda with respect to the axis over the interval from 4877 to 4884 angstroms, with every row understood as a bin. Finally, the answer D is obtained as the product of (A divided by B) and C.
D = 12.6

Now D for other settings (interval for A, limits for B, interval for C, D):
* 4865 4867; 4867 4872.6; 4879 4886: 5.8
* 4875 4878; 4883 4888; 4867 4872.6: 6.0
